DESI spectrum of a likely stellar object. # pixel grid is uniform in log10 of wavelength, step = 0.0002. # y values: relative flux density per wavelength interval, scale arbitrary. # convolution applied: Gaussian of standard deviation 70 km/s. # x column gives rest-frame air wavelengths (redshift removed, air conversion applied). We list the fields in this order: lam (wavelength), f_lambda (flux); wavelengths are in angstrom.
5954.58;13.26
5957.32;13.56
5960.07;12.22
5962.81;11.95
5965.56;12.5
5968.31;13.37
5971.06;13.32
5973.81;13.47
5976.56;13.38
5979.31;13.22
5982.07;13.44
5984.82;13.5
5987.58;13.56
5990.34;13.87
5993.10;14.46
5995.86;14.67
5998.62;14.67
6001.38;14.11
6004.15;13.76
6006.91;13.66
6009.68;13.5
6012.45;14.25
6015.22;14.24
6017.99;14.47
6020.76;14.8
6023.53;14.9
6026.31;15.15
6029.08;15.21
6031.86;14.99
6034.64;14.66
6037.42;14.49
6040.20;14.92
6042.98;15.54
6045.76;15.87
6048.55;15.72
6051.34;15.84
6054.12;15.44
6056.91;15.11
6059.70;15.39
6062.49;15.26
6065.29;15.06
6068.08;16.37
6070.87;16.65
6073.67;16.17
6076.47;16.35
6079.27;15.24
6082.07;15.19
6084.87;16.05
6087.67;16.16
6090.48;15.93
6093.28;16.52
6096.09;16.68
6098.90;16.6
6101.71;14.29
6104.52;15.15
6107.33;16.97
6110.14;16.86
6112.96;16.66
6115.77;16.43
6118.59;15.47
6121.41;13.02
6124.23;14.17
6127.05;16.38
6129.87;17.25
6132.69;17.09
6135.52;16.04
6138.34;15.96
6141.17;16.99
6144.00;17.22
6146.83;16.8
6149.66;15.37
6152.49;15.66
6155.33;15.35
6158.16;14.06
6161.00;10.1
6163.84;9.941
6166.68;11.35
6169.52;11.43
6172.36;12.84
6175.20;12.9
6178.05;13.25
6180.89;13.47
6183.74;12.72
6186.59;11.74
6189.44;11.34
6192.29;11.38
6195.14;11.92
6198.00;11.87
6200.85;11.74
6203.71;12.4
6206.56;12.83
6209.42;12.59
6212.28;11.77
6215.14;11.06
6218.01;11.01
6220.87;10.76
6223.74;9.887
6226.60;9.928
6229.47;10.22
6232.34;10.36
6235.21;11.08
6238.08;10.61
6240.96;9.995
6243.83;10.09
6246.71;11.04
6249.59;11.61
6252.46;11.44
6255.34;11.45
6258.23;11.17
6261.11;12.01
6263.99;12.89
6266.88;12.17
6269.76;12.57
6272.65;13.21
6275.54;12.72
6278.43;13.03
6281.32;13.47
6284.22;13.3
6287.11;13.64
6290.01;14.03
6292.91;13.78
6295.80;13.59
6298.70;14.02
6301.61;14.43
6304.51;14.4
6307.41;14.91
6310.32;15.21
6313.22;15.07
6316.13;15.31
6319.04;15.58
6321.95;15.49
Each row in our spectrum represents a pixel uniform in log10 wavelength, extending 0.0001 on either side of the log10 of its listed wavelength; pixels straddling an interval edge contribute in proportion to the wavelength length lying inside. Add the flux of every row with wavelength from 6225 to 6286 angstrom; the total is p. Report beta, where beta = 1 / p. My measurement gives 0.0041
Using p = 244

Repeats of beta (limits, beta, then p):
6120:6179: 0.0033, 303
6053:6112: 0.0030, 333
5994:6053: 0.0032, 309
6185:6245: 0.0043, 235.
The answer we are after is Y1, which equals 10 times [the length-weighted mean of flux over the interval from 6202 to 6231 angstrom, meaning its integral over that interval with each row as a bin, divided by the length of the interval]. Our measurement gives 112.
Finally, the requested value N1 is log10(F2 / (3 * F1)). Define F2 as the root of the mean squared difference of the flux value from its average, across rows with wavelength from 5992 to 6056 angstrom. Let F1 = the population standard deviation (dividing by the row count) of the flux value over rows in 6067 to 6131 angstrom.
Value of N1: -0.7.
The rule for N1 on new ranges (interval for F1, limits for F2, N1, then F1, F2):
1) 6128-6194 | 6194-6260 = -0.9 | 2.39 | 0.8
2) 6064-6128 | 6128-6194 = -0.1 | 0.98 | 2.4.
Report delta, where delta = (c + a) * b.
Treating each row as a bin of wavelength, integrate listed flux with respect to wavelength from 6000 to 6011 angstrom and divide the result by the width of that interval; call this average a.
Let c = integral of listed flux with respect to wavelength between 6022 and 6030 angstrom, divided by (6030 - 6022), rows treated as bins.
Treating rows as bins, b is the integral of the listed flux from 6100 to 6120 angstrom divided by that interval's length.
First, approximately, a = 13.8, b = 16.0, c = 15.1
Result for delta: 461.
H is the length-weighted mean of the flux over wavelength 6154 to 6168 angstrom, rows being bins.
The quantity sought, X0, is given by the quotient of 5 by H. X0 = 0.41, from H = 12.1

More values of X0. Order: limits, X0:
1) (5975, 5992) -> 0.37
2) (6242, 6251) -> 0.46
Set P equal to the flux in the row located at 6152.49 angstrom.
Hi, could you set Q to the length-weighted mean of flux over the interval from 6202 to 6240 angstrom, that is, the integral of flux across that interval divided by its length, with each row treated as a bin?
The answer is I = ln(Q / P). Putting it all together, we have -0.34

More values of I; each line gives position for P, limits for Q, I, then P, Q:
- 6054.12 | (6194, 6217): -0.25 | 15.44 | 12.0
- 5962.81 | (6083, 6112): 0.30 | 11.95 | 16.1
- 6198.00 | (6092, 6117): 0.31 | 11.87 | 16.2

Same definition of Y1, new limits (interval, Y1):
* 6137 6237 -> 125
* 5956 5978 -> 130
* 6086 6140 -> 160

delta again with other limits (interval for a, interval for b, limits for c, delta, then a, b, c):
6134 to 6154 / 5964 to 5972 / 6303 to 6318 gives 407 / 16.3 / 13.0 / 15.0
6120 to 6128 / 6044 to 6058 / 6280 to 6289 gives 435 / 14.4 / 15.6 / 13.5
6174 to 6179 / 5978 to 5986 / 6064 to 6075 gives 390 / 13.1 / 13.4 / 16.1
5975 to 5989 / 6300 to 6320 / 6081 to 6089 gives 438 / 13.4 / 15.0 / 15.8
